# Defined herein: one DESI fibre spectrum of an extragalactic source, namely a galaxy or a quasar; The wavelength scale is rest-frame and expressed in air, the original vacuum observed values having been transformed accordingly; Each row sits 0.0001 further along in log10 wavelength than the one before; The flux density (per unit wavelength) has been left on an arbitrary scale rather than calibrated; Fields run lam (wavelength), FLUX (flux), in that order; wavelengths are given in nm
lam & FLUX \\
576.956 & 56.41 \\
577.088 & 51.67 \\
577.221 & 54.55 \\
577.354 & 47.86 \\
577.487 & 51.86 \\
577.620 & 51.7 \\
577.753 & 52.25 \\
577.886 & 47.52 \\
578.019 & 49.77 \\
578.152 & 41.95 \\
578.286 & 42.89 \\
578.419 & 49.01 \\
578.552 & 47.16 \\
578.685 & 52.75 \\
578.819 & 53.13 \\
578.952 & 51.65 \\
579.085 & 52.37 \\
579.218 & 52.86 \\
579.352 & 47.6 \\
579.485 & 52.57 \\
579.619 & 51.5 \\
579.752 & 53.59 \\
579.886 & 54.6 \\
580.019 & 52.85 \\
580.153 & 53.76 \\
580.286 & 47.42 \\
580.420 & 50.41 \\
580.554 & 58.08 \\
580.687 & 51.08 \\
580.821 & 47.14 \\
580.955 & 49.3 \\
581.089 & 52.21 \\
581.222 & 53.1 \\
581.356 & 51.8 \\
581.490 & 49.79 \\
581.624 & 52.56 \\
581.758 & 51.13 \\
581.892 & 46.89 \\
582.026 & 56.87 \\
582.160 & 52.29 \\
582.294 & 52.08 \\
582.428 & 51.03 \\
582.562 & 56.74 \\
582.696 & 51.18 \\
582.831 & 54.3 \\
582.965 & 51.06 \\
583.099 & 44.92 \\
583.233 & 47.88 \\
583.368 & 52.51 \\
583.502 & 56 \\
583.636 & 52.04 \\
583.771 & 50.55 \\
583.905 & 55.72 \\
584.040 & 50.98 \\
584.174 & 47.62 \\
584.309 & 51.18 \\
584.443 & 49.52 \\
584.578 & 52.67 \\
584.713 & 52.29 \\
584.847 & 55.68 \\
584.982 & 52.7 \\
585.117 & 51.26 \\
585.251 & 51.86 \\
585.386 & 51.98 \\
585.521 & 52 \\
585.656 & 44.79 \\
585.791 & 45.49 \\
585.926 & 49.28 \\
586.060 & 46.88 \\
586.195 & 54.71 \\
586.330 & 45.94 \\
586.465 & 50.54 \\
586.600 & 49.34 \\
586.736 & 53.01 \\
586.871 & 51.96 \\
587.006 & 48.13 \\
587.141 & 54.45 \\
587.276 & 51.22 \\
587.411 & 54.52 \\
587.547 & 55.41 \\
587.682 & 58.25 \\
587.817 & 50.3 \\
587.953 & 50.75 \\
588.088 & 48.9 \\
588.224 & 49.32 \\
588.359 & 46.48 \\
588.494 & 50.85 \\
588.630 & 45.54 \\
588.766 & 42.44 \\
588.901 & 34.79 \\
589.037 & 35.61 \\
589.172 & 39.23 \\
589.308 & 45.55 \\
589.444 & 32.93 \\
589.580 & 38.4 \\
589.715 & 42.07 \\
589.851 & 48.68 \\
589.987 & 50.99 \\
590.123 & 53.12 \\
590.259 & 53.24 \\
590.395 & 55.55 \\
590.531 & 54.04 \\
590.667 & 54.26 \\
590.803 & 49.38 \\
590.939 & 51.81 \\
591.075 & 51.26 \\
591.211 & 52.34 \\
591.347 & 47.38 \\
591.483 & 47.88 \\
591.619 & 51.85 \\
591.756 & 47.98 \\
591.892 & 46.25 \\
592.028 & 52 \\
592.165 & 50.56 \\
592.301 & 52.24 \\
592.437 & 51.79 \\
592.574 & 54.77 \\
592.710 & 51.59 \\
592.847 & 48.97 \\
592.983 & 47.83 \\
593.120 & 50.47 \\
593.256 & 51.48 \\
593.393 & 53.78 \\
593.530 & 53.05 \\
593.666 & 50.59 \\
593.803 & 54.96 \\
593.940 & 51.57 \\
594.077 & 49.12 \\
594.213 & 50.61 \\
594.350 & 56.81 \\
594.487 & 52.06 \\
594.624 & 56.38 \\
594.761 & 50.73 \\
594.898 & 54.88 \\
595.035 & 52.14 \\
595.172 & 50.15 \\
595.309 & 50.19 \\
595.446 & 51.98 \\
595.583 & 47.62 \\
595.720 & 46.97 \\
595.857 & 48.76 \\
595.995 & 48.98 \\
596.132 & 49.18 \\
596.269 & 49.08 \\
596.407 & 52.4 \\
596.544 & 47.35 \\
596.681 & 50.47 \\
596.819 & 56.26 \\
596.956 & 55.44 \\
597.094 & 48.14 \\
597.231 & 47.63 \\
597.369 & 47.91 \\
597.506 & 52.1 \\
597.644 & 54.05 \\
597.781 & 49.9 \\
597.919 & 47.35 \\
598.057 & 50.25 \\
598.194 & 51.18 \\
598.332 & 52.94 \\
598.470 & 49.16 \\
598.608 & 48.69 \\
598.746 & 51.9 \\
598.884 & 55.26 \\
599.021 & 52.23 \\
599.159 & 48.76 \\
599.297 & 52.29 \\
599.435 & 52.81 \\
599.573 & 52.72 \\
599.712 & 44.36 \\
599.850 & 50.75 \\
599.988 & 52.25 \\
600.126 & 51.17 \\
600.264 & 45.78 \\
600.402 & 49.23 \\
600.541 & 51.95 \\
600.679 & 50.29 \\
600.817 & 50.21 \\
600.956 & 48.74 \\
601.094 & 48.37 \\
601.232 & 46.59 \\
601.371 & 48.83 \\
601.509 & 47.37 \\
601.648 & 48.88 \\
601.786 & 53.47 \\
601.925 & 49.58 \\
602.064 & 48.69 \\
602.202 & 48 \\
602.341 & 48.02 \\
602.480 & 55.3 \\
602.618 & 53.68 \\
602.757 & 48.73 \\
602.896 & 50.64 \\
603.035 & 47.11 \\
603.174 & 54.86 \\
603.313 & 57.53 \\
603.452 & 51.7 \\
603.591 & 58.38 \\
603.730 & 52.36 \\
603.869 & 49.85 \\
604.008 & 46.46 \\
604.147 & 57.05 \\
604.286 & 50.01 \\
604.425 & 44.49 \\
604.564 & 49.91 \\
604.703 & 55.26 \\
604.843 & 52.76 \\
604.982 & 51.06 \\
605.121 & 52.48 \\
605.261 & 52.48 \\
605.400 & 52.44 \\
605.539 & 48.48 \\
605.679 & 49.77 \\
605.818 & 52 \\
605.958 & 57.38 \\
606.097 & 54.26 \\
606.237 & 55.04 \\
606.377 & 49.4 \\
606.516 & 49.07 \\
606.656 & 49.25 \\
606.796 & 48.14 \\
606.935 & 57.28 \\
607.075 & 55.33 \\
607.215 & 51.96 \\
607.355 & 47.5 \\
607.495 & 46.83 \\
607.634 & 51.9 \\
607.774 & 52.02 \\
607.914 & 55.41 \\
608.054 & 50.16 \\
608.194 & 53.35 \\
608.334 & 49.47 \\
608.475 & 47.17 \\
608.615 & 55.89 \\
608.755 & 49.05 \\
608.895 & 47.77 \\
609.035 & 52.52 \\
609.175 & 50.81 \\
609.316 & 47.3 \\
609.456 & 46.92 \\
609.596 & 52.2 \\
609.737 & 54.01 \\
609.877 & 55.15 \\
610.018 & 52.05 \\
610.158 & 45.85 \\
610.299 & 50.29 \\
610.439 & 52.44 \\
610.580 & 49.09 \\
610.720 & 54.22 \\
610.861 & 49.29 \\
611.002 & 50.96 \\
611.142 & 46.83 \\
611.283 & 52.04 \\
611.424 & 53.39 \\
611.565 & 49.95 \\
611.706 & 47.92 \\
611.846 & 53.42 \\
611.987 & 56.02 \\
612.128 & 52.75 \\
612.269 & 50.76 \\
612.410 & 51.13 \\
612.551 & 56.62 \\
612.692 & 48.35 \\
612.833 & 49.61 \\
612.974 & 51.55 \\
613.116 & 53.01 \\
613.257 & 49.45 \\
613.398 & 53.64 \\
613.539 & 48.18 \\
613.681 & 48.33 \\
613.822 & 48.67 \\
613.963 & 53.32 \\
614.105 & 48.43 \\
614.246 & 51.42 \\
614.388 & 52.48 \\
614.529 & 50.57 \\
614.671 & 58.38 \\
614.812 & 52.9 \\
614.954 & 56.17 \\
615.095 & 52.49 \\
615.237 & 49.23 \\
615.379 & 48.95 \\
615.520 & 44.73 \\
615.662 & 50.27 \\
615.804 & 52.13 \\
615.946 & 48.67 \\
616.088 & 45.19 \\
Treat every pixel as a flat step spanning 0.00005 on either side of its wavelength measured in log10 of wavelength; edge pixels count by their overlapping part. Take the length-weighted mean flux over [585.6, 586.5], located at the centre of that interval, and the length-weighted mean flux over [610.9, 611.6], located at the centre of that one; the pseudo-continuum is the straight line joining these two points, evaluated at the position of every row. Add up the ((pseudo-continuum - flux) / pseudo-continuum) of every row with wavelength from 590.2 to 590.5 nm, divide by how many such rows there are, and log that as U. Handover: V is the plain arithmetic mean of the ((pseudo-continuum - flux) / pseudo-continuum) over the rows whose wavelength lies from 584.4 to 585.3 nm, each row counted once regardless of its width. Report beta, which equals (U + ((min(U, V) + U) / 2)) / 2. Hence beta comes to -0.119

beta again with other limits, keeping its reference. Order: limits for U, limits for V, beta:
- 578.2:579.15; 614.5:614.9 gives -0.051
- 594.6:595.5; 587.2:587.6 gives -0.078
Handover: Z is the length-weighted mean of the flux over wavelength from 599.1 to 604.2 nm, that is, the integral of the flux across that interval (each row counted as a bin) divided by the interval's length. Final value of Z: 50.6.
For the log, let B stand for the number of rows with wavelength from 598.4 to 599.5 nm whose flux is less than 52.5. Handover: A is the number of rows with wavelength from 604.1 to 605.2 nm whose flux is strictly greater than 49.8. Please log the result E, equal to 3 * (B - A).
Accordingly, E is -3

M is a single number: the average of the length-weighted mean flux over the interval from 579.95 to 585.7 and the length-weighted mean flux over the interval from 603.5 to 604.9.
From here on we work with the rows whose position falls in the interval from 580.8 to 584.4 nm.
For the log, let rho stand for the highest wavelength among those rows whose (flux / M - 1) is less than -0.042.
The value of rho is 584.174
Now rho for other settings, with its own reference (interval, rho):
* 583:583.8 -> 583.233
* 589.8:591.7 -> 591.483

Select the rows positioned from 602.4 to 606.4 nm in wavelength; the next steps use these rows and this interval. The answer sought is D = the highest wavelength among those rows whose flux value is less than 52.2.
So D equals 606.377 nm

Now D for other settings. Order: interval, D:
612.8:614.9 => 614.529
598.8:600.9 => 600.817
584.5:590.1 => 589.987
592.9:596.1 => 595.995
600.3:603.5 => 603.452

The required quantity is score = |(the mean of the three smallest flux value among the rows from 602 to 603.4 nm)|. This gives 47.7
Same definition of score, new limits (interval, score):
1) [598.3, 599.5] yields 48.9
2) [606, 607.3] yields 48.8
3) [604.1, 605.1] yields 48.1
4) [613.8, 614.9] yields 49.2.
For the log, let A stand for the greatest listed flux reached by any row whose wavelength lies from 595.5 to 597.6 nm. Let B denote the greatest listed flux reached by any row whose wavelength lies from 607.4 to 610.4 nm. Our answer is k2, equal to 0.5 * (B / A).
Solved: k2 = 0.50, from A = 56.26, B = 55.89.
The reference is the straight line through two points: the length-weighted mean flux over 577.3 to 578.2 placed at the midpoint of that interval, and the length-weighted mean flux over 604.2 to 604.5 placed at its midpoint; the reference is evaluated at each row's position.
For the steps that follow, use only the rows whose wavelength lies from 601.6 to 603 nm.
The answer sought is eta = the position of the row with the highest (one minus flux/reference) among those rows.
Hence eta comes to 602.202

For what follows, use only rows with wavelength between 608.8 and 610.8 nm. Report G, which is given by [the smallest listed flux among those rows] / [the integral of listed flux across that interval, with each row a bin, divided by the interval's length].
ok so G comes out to 0.904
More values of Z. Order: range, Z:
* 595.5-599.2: 50.4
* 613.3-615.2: 51.8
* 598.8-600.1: 51.3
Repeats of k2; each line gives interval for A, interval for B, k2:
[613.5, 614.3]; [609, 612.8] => 0.53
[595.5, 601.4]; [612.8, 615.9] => 0.52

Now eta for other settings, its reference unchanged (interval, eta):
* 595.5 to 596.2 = 595.720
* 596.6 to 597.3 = 597.231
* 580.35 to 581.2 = 580.821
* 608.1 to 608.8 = 608.475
